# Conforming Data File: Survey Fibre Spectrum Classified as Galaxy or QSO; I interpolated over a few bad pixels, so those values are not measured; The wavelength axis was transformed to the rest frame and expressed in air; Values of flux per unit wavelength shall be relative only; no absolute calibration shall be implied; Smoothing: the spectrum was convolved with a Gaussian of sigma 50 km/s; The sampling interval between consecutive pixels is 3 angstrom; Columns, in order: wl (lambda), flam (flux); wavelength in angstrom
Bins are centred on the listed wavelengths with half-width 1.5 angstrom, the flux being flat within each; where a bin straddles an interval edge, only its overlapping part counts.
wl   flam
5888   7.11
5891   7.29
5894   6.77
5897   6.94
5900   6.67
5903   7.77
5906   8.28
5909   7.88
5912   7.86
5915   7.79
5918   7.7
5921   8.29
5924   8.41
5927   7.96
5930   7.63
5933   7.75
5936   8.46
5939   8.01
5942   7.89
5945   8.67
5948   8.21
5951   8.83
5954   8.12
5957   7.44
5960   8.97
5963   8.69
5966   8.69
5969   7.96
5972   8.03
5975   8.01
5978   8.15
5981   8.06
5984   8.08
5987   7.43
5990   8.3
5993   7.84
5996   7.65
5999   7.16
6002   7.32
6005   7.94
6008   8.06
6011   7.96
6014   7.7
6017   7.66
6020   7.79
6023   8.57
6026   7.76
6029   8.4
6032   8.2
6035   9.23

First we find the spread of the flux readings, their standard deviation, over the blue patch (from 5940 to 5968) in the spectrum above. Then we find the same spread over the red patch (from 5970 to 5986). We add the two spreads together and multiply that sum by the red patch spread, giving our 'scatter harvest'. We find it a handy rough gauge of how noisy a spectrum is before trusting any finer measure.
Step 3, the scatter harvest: 0.03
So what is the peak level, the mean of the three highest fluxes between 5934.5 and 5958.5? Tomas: 8.65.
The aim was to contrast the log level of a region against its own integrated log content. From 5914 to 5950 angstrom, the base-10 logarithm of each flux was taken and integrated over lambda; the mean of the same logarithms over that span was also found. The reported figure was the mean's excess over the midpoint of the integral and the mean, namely -15.9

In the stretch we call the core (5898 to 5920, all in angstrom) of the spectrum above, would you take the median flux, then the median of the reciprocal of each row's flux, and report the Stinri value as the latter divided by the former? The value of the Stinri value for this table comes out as 0.0165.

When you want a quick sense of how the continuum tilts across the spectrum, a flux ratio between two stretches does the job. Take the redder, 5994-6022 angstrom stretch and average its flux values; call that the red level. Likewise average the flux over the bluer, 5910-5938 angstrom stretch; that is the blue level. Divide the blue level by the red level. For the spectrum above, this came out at 1.04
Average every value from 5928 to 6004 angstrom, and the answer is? 8.05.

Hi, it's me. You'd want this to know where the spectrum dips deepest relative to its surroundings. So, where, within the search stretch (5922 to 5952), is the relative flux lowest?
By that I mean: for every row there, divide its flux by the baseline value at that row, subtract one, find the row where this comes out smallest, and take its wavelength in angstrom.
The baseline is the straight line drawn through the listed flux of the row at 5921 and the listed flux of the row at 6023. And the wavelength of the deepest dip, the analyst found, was 5930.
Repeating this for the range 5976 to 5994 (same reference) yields 5987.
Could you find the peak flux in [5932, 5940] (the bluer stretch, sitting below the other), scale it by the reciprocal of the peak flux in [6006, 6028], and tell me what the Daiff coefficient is 0.99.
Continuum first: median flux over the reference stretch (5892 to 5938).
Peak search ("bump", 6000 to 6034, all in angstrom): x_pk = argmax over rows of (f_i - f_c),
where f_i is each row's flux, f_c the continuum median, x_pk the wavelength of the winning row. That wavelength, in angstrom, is 6023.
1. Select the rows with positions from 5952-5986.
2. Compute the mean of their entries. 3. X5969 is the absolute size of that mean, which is 8.20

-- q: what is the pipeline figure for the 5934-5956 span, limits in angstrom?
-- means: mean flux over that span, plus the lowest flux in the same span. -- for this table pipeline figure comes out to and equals 16.2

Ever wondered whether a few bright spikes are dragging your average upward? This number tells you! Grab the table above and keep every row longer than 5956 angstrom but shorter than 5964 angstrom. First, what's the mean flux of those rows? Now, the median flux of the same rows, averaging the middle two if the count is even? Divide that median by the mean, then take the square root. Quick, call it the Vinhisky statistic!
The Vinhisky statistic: 1.02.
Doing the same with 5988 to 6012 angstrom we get 1.01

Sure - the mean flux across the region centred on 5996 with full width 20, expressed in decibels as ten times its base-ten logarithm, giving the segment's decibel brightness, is 8.84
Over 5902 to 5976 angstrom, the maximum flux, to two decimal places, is 8.97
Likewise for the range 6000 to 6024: 8.57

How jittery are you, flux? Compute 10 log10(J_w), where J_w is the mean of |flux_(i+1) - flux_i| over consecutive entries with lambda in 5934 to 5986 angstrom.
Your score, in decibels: -3.8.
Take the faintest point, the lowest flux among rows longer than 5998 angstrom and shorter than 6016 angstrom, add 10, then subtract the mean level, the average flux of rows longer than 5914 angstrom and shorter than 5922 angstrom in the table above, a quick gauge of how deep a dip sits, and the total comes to 9.2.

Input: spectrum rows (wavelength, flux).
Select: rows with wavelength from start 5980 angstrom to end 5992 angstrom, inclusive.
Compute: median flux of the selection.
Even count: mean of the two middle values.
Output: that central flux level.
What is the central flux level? 8.07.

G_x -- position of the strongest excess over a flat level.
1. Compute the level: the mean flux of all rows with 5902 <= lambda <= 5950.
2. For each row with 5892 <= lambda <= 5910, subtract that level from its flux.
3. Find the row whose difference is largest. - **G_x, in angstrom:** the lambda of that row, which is 5906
